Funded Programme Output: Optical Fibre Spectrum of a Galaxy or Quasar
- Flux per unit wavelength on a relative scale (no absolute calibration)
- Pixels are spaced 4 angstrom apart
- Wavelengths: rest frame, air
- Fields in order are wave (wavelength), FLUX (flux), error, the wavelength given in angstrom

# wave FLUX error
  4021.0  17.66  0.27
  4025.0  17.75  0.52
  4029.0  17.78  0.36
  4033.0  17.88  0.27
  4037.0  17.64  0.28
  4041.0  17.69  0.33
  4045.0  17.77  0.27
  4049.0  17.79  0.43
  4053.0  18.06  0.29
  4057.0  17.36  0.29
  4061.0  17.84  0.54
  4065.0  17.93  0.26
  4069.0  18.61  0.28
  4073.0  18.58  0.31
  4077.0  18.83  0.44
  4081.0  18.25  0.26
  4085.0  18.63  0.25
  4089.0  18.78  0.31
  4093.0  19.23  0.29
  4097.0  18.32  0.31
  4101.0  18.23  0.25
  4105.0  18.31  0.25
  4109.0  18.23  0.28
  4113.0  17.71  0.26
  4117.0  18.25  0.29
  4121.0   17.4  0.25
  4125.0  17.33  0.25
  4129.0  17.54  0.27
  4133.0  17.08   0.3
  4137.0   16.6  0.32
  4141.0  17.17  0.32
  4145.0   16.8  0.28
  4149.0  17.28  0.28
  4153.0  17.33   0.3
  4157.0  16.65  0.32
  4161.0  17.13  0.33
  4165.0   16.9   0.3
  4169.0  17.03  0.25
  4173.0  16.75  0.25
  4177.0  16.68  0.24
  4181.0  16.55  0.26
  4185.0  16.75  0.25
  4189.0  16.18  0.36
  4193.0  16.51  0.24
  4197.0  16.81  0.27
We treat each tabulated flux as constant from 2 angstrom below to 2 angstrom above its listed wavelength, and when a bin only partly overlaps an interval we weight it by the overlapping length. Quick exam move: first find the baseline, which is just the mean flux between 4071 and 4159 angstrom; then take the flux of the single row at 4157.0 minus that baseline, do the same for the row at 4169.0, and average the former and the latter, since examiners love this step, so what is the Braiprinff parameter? -1.0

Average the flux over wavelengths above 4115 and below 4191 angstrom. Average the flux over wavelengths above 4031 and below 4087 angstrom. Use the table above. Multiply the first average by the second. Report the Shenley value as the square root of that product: 17.5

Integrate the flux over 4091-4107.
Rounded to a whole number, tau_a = 296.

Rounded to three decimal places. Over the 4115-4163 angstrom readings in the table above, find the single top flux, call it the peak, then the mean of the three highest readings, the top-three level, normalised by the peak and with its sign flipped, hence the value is -0.972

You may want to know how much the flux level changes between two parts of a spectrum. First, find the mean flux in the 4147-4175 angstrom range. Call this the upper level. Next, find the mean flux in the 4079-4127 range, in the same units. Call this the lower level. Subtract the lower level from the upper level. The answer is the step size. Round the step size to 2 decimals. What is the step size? -1.21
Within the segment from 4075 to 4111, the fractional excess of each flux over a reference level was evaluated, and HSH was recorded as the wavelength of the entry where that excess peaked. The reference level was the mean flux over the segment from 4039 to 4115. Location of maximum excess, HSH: 4093.0 angstrom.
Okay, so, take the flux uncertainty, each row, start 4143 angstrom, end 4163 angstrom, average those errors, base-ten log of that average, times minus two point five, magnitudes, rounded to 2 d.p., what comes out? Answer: 1.30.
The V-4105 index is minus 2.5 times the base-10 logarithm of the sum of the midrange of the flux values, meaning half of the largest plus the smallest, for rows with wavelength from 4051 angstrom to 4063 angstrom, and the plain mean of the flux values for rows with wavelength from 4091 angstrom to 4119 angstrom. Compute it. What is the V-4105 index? -3.89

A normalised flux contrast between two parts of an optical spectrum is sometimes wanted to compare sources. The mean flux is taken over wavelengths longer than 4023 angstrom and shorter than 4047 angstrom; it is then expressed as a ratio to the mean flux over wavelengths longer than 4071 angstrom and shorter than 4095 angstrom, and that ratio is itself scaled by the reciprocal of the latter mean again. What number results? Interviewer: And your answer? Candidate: 0.051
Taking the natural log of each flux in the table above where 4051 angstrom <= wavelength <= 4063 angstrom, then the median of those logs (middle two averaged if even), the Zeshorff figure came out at 2.88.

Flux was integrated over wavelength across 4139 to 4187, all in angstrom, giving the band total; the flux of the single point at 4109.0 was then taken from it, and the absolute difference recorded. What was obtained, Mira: 794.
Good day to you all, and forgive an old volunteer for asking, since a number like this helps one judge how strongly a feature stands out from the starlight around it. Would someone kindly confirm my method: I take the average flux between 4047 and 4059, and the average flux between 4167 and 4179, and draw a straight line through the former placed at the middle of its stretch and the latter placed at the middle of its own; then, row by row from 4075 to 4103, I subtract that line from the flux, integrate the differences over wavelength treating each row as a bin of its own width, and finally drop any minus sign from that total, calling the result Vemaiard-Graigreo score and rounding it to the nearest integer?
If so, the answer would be 32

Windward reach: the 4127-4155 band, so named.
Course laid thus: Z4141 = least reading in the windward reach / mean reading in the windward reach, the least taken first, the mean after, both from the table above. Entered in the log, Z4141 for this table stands 0.970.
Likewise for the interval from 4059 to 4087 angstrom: 0.971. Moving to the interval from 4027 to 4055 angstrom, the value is 0.991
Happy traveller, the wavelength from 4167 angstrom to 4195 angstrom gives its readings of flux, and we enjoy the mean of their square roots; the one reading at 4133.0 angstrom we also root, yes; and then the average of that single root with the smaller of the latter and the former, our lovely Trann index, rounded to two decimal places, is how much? 4.11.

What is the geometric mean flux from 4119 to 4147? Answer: 17.1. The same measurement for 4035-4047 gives 17.7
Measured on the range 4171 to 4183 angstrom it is 16.7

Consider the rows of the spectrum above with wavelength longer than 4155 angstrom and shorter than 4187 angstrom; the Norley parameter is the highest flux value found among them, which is 17.13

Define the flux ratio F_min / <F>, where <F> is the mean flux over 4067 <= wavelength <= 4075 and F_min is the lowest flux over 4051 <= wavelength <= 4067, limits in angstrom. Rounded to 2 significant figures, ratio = 0.93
